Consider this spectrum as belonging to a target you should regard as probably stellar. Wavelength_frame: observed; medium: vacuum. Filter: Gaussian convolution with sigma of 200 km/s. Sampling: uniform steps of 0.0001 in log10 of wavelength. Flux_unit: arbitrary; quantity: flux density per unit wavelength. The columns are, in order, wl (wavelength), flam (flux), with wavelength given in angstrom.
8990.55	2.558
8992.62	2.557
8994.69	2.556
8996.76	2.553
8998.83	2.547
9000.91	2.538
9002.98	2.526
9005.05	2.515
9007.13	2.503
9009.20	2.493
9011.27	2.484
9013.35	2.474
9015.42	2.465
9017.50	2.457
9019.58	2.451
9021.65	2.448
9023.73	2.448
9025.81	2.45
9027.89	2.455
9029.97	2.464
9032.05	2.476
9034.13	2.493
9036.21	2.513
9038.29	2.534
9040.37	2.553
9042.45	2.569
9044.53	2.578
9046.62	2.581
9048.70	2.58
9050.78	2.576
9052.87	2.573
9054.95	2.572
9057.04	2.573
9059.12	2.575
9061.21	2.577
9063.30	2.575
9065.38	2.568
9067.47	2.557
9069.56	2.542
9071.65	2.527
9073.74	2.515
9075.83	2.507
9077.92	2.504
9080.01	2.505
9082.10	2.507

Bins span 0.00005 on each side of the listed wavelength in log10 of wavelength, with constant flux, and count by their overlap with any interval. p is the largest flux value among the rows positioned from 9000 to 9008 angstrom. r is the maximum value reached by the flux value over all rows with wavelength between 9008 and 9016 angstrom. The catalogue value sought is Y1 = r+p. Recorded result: 5.03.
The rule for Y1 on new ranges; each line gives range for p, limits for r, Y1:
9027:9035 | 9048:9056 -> 5.07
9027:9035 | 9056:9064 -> 5.07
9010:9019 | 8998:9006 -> 5.03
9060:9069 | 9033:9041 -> 5.13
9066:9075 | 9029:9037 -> 5.07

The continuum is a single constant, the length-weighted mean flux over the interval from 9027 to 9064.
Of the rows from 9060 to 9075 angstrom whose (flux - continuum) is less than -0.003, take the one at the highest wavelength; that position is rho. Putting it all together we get 9073.74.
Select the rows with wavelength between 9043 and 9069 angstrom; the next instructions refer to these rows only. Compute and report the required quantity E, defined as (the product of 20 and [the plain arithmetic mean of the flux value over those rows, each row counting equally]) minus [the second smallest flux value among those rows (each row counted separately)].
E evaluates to 48.9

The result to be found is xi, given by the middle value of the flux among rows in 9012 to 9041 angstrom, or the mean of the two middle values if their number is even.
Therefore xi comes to 2.46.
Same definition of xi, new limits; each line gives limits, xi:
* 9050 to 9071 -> 2.57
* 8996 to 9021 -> 2.50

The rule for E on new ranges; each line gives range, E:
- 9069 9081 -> 47.8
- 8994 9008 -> 48.2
